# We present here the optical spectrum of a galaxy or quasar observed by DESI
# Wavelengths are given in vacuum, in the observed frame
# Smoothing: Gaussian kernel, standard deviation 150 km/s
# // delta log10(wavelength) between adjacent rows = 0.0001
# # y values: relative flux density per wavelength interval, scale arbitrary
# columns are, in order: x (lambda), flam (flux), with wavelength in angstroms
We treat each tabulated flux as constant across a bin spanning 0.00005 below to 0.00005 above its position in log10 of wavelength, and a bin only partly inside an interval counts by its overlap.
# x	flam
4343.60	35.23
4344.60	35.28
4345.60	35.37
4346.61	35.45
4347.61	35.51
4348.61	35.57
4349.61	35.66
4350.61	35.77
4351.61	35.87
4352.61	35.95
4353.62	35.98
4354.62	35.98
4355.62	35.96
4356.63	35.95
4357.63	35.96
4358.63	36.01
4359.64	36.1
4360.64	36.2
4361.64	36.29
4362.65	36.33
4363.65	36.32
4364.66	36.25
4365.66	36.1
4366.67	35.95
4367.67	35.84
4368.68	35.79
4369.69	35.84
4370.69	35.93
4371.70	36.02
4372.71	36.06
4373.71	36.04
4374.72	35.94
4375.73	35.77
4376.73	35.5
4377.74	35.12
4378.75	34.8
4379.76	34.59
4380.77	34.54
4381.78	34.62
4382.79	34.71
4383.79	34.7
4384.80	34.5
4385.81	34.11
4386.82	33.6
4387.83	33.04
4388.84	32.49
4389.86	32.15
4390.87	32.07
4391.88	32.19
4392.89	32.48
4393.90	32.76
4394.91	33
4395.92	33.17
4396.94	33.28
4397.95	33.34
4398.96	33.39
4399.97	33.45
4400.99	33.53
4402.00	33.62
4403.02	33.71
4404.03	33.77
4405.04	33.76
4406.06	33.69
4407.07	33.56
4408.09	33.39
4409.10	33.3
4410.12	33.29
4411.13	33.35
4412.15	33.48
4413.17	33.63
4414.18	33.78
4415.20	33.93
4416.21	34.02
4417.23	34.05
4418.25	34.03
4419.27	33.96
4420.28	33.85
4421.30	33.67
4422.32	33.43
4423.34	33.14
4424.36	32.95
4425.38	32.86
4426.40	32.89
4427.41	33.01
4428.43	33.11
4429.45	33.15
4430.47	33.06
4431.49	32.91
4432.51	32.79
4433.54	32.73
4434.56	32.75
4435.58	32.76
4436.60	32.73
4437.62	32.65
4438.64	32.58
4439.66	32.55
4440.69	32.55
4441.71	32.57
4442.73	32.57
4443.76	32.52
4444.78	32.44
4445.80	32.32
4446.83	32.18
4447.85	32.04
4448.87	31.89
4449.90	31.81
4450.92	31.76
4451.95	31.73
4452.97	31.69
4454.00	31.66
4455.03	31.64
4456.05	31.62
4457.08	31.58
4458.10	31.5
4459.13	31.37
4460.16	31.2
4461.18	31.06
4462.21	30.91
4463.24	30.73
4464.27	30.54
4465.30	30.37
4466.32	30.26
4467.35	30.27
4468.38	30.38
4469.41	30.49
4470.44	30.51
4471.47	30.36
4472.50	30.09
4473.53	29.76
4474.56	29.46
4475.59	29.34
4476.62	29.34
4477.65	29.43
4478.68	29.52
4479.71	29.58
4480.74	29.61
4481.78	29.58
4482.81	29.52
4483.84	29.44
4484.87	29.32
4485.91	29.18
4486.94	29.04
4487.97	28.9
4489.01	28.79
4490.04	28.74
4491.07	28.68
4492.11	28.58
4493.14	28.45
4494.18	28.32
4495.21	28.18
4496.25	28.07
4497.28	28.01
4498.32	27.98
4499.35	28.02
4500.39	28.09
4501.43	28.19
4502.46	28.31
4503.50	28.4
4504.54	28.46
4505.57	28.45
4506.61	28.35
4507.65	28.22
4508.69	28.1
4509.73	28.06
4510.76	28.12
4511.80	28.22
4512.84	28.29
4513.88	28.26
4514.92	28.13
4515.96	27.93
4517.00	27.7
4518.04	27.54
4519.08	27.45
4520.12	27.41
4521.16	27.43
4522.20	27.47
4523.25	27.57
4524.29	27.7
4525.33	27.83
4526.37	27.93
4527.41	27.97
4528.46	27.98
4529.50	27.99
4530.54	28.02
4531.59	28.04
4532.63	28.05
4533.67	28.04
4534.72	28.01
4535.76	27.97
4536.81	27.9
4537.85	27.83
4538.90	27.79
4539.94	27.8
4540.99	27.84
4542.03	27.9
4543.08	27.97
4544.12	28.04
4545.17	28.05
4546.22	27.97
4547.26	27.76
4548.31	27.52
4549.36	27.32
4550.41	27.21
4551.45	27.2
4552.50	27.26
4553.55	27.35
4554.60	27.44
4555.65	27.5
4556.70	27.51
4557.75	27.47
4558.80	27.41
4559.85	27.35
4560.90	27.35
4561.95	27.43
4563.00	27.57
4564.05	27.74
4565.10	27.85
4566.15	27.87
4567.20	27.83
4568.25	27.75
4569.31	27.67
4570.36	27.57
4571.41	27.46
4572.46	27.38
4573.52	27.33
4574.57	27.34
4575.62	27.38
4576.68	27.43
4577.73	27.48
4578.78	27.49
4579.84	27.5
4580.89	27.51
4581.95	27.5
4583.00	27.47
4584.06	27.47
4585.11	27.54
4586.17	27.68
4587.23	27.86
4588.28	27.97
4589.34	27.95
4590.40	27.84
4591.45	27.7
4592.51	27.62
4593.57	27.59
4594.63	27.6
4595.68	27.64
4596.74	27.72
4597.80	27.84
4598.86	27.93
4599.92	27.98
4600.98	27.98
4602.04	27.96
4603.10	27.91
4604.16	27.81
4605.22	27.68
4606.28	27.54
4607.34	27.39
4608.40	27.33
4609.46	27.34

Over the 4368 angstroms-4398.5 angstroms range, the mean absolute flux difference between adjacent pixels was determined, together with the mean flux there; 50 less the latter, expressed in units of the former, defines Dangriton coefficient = 78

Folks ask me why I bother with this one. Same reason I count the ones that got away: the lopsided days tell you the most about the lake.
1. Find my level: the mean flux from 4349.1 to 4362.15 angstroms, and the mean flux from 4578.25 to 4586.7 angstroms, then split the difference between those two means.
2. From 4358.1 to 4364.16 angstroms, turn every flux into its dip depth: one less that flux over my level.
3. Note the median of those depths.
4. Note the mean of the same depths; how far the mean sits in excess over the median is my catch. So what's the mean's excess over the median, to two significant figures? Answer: 0.0012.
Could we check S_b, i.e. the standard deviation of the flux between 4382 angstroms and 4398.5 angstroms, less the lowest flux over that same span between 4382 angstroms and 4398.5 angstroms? -31.2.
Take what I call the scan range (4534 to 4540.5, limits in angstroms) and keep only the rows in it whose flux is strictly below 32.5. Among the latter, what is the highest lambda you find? 4539.94 angstroms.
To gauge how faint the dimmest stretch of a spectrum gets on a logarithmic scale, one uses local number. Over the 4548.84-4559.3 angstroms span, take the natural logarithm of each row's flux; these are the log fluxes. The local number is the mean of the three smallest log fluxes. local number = 3.30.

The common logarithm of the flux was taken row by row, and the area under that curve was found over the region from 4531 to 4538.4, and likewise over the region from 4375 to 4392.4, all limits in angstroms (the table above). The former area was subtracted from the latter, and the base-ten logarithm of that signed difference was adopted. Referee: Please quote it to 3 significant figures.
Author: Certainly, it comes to 1.20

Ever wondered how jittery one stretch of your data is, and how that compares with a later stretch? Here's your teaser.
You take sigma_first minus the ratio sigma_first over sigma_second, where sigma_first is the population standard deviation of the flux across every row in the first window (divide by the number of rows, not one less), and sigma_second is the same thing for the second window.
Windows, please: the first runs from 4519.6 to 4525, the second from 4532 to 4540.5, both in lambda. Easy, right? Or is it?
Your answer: -1.0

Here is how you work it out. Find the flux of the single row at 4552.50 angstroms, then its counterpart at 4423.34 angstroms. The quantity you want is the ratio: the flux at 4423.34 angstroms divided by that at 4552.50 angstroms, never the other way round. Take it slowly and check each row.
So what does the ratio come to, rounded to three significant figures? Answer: 1.22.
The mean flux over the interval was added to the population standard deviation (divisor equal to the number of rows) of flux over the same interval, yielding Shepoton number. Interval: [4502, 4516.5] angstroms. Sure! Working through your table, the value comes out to 28.4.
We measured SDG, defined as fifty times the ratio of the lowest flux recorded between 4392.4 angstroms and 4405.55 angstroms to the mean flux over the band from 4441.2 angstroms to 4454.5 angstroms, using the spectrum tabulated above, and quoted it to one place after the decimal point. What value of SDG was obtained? 50.6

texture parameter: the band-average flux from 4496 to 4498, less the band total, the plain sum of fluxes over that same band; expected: -28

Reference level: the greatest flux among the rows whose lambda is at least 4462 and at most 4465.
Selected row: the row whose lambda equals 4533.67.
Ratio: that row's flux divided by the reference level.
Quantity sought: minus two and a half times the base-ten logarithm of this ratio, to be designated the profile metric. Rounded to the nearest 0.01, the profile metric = 0.11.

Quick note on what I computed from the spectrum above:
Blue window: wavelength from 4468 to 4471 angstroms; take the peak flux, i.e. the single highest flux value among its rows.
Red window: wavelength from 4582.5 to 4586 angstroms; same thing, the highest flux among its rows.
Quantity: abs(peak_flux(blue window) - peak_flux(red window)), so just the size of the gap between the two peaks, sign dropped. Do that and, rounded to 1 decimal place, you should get 3.0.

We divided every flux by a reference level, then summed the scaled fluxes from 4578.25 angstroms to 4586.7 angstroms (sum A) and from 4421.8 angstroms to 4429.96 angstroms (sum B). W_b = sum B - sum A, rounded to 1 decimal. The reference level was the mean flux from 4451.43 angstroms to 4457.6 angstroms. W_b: 1.4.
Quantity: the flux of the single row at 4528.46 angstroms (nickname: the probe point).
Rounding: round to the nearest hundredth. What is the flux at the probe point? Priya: 27.98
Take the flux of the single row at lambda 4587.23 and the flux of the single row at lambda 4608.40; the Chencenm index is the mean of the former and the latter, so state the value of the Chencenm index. 27.6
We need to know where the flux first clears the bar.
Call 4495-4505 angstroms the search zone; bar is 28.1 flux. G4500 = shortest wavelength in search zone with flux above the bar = 4495.21 angstroms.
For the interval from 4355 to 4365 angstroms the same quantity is 4355.62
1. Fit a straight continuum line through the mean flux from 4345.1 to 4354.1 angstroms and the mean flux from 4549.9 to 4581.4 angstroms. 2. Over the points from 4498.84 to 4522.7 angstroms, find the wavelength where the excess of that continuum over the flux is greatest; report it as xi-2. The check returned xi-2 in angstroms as 4499.35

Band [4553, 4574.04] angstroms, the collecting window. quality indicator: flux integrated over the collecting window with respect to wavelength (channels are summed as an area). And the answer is 579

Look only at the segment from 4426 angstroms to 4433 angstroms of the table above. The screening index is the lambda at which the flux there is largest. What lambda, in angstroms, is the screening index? 4429.45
